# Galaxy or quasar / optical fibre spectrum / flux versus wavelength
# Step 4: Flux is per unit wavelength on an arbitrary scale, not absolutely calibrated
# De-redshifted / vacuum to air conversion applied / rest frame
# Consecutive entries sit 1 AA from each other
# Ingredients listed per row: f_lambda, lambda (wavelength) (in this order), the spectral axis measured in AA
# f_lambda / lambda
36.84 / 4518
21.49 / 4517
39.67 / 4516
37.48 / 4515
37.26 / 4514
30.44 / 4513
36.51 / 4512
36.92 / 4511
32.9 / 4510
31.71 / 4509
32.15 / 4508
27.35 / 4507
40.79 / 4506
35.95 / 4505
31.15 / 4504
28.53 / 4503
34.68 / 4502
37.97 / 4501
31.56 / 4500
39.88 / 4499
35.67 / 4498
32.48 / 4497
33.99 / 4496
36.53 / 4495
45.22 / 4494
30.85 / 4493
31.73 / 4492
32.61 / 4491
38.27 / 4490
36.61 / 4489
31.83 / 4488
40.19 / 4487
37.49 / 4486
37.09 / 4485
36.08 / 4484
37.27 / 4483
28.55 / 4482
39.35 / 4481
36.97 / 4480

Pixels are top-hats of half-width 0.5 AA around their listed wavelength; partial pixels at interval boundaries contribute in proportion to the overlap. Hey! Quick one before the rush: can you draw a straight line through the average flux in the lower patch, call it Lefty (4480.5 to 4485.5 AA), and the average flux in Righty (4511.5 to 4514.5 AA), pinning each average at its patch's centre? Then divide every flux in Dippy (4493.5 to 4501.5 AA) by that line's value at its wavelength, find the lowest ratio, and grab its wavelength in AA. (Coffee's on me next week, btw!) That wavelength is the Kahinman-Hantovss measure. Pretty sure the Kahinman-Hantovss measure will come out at 4500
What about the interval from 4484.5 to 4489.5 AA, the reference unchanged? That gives 4488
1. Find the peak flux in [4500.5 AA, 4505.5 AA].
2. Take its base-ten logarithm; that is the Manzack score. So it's 1.58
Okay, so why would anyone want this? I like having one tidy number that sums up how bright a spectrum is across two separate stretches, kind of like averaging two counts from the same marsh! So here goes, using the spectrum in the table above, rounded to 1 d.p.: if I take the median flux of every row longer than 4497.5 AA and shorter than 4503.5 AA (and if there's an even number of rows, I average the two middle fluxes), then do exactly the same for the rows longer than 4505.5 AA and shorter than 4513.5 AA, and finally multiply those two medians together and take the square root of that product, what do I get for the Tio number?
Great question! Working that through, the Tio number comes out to 33.8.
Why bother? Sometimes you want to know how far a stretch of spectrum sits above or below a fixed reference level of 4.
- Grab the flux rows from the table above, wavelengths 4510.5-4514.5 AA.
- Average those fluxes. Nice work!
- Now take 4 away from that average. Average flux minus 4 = 31.3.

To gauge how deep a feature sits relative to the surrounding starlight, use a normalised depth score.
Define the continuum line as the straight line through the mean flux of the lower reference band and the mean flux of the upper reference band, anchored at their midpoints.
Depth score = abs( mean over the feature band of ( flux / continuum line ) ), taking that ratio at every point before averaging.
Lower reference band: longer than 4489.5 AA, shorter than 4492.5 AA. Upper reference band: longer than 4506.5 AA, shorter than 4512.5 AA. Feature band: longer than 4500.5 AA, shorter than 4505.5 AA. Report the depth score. 1.01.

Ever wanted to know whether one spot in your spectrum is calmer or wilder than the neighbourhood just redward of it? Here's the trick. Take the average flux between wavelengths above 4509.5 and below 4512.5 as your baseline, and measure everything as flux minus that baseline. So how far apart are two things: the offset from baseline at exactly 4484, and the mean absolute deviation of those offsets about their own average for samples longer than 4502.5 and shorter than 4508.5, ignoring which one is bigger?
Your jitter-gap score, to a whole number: 3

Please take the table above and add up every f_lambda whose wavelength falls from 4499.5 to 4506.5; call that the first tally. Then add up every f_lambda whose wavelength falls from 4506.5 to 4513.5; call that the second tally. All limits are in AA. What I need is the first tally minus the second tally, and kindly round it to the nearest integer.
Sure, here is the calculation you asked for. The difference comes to 13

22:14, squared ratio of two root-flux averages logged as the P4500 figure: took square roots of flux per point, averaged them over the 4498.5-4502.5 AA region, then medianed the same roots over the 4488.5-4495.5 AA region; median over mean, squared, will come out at 1.02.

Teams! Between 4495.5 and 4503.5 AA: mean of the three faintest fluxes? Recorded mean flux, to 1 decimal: 30.9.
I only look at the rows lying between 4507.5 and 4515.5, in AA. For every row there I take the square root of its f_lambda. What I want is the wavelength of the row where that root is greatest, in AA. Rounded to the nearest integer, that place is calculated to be 4515 AA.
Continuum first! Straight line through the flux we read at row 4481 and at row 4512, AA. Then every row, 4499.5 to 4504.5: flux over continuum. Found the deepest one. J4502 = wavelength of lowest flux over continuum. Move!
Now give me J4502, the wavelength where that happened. 4503 AA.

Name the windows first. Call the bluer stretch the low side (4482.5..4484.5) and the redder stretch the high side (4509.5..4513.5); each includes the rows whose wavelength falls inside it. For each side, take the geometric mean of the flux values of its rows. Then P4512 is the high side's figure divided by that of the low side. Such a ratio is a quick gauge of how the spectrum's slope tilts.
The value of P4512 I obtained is 0.93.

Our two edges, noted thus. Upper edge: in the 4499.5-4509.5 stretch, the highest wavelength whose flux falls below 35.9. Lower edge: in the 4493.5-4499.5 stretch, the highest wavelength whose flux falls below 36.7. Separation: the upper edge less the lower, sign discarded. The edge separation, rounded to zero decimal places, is 11 AA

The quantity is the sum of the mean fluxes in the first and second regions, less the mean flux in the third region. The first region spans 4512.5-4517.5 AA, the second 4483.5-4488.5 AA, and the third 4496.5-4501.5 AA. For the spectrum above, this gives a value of 34.3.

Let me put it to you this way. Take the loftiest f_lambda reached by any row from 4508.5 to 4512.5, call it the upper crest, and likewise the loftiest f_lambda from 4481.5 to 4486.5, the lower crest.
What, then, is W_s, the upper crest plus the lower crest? 74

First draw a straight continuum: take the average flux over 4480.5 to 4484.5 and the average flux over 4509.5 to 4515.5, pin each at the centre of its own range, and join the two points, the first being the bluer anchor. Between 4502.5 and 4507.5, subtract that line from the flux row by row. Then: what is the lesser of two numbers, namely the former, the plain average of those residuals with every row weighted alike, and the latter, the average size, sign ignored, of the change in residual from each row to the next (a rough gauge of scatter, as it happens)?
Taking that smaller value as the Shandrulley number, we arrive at -2.5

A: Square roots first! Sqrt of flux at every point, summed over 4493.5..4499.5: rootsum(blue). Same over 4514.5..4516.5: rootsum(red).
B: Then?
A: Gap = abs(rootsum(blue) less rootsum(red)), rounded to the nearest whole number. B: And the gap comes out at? 24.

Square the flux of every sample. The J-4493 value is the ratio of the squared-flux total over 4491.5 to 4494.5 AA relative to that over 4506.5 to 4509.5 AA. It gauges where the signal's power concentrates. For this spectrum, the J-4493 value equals 1.4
